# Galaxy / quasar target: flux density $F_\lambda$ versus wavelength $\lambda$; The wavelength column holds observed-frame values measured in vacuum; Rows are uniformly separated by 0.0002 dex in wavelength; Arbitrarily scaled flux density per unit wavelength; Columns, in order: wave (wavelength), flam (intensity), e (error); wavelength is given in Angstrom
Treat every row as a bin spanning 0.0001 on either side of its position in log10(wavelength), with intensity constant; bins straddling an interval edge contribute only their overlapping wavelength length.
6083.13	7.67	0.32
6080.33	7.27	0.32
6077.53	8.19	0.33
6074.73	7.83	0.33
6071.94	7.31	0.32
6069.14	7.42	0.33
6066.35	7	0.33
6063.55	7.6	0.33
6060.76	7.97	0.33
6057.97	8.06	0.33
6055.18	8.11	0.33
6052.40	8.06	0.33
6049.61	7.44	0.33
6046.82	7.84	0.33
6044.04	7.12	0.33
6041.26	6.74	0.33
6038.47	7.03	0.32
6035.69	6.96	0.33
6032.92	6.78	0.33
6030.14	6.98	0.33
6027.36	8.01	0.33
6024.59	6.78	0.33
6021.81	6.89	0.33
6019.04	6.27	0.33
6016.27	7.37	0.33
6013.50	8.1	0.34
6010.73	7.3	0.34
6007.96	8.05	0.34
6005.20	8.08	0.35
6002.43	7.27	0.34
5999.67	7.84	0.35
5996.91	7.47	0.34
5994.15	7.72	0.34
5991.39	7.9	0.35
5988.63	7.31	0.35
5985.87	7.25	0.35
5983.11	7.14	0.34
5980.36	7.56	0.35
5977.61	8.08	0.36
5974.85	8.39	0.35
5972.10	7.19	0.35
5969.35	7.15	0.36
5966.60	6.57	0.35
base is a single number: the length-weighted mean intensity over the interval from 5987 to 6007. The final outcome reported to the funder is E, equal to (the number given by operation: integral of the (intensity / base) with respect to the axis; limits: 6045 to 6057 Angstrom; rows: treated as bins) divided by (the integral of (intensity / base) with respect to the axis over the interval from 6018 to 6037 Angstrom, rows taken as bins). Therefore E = 0.71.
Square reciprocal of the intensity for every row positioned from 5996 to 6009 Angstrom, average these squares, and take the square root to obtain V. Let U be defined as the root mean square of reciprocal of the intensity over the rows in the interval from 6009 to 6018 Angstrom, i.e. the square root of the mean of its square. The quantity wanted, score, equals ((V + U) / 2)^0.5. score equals 0.362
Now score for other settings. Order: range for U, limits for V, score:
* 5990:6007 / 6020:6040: 0.369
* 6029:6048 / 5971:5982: 0.368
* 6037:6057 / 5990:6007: 0.364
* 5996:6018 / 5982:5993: 0.365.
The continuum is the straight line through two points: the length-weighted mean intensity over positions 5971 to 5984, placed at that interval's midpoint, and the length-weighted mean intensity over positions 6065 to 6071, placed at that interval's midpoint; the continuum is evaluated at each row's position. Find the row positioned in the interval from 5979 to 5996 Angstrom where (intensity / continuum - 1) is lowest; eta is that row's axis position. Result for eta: 5983.11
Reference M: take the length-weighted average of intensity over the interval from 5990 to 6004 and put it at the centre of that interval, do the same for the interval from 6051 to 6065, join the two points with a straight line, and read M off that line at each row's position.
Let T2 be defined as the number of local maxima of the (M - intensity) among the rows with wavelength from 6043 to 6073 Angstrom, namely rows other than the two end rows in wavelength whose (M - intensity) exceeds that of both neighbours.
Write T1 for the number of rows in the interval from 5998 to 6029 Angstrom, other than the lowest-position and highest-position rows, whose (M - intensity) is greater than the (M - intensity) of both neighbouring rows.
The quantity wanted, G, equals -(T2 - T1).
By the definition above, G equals 2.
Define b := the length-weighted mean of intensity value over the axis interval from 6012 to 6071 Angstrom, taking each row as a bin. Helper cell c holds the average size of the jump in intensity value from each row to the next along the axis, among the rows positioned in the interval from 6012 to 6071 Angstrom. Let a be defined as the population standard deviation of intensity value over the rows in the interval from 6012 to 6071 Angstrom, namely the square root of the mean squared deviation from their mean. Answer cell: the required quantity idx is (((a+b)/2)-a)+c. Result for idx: 3.87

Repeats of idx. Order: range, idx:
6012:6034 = 4.00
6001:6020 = 4.16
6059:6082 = 4.08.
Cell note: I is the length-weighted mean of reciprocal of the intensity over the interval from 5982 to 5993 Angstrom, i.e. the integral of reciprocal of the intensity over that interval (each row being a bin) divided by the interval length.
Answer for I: 0.135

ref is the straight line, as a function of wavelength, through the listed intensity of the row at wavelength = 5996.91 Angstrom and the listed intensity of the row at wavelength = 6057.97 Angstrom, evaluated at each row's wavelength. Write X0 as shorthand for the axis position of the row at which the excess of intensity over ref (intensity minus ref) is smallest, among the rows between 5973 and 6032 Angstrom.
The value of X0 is 6019.04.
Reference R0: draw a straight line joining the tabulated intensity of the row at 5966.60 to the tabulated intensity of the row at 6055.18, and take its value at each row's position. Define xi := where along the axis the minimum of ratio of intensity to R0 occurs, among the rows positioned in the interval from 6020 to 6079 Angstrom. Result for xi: 6066.35 Angstrom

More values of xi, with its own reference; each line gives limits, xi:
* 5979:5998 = 5983.11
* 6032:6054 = 6041.26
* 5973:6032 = 6019.04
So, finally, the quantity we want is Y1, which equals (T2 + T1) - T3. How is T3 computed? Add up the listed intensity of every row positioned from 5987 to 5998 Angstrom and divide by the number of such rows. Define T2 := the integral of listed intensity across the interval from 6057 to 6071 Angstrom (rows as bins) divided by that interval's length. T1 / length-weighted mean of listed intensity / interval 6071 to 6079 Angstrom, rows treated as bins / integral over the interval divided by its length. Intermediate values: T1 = 7.80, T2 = 7.58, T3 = 7.6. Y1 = 7.8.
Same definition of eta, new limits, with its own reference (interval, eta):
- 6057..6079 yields 6066.35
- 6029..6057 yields 6032.92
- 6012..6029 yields 6019.04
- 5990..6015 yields 6002.43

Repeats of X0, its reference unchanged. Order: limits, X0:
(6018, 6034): 6019.04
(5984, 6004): 6002.43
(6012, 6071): 6019.04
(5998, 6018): 6010.73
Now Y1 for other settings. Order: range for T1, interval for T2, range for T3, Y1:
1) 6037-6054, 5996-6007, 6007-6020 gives 7.7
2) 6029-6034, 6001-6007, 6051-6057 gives 6.5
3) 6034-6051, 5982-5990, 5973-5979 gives 6.2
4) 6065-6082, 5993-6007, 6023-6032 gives 7.9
